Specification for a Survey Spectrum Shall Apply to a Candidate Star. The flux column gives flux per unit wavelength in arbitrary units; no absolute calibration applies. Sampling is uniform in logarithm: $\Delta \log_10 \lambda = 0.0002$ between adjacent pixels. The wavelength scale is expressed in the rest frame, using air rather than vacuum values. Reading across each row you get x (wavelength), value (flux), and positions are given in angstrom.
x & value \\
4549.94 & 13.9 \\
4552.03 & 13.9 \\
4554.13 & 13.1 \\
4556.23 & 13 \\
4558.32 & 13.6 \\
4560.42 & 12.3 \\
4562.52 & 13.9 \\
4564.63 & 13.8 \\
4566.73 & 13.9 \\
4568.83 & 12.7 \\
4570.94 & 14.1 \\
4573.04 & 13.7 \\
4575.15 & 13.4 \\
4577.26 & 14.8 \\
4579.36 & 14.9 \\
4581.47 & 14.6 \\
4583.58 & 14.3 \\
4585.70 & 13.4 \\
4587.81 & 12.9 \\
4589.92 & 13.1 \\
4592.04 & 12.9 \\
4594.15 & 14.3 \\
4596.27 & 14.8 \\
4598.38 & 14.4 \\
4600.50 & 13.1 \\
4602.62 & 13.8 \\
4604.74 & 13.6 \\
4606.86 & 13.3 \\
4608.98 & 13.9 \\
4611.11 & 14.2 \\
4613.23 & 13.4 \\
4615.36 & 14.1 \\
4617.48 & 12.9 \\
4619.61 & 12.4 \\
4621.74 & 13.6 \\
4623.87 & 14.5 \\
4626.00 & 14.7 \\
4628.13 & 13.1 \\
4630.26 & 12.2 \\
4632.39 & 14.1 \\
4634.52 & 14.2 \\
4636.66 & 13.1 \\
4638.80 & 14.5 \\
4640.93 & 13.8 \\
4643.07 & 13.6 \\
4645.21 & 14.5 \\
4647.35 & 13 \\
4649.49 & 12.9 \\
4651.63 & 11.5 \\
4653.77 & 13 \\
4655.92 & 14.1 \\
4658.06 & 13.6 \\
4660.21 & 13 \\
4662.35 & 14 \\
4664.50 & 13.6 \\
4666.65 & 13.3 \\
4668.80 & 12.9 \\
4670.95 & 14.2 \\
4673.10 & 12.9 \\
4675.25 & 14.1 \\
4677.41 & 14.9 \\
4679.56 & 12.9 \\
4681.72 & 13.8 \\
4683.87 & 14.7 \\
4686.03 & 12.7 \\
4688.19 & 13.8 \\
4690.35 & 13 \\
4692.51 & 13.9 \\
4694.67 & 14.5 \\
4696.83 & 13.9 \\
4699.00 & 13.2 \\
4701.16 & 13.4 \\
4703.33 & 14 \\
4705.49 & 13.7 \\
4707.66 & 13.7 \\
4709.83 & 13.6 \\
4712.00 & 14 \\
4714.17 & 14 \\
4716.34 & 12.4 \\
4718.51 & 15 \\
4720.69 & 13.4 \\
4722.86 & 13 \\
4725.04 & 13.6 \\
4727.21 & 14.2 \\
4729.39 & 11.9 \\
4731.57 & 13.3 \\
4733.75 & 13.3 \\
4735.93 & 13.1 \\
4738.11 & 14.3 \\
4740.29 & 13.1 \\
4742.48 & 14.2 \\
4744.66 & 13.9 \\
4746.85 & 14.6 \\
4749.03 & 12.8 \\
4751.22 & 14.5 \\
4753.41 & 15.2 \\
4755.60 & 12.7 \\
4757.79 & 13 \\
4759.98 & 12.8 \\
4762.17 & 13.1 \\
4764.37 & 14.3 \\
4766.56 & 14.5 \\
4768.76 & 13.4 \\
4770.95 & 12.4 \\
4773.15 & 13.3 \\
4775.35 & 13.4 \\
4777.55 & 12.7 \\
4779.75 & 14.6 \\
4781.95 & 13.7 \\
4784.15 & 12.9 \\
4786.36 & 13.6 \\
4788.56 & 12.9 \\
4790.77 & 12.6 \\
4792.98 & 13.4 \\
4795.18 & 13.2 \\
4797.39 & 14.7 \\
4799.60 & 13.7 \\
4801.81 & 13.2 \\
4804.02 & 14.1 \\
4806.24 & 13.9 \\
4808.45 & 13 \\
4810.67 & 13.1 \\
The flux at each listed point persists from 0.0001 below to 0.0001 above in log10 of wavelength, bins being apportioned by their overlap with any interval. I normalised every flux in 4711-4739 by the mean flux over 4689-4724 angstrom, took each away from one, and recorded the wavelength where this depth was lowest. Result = 4718.51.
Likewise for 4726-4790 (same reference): 4753.41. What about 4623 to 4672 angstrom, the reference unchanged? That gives 4626.00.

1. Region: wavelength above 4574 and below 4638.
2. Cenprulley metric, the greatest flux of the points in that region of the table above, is 14.9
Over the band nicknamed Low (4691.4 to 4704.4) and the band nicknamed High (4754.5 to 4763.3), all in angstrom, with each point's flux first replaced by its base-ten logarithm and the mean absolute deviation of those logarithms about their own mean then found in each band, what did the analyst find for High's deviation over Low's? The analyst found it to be 0.46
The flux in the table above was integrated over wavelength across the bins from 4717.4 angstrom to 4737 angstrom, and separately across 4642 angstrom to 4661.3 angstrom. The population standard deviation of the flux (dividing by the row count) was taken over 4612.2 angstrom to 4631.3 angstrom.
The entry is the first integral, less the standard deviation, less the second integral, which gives 7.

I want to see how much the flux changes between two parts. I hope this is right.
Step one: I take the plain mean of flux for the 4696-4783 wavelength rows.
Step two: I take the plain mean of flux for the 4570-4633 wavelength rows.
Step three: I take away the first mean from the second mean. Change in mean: 0.17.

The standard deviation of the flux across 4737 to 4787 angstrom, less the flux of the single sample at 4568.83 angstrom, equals -11.9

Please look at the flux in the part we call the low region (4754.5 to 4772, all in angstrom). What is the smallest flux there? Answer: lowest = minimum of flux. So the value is 12.4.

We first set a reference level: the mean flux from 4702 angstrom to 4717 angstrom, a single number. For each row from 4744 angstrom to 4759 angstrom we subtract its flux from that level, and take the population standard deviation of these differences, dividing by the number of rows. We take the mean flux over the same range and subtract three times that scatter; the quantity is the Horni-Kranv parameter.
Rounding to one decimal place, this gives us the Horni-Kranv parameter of 11.0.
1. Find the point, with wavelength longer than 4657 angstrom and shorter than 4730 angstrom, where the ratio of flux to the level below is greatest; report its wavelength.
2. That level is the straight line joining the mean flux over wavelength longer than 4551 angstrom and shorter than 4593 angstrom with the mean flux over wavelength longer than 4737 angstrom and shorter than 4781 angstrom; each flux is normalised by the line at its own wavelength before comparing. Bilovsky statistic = 4718.51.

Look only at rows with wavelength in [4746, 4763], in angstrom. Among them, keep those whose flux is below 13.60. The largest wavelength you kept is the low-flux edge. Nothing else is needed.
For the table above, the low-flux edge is 4762.17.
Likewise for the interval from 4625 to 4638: 4636.66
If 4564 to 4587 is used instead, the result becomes 4585.70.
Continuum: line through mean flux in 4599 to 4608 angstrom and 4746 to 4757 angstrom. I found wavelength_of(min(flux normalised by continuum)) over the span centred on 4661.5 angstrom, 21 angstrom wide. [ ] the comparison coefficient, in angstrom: 4651.63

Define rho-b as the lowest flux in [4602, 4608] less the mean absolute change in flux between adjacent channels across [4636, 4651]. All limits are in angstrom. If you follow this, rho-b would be 12.50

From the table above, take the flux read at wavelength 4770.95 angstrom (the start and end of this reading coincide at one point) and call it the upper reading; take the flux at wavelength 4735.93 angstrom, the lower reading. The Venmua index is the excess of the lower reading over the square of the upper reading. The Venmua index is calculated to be -141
